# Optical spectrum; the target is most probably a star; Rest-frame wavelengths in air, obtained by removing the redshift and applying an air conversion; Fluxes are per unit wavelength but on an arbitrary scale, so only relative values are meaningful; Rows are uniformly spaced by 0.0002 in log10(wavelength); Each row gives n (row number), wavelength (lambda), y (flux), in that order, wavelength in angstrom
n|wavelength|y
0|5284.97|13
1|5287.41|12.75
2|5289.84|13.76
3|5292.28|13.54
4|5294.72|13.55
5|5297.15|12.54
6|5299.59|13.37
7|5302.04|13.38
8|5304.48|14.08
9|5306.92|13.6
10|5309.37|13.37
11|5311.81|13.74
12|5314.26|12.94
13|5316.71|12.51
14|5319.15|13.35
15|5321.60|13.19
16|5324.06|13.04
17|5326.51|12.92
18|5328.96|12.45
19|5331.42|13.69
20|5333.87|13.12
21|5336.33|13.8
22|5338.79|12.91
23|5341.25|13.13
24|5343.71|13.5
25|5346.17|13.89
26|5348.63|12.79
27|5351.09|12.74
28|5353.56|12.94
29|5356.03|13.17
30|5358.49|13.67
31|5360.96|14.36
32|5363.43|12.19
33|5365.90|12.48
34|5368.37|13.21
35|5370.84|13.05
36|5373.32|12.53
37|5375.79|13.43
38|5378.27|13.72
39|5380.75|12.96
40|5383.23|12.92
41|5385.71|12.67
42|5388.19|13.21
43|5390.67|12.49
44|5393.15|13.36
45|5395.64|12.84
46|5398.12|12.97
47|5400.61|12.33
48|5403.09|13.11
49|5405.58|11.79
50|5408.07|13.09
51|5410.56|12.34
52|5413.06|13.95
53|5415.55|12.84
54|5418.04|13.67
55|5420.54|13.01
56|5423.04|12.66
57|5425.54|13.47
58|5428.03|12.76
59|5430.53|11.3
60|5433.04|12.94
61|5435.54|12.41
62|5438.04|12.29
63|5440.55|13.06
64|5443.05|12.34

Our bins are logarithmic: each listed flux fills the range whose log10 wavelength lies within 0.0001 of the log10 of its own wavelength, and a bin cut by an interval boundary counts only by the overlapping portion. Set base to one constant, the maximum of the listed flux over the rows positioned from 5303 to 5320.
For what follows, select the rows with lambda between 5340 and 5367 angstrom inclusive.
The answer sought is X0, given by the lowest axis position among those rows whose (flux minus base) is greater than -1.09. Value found 5341.25 angstrom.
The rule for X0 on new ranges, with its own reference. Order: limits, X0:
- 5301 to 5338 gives 5302.04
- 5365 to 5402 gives 5368.37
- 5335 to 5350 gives 5336.33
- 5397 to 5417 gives 5403.09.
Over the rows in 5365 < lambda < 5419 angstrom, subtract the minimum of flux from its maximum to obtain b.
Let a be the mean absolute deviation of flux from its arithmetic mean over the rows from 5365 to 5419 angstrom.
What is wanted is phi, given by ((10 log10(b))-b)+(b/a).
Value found 6.7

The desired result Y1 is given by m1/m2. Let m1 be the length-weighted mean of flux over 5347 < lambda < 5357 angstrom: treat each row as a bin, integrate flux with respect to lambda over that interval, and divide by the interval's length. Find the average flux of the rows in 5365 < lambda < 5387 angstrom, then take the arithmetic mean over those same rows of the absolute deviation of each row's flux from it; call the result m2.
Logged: 41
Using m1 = 12.9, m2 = 0.32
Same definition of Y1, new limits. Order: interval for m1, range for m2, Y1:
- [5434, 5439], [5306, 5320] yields 35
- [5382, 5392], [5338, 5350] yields 36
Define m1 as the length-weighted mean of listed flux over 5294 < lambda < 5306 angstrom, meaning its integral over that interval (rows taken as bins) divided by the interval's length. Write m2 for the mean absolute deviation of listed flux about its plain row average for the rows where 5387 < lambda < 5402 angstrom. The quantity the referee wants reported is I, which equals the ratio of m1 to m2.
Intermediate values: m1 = 13.4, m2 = 0.31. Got 43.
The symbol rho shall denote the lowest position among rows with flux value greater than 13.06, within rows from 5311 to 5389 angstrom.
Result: 5311.81 angstrom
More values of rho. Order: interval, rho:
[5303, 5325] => 5304.48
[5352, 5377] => 5356.03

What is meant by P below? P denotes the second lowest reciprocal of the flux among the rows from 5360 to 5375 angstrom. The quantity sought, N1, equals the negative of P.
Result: -0.0757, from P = 0.0757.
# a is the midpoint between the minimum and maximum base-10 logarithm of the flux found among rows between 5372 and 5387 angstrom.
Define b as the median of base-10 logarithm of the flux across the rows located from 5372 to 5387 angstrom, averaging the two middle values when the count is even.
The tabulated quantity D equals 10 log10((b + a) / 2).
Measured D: 0.47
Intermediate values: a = 1.12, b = 1.11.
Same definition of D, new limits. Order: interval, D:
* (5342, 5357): 0.49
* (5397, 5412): 0.41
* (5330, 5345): 0.51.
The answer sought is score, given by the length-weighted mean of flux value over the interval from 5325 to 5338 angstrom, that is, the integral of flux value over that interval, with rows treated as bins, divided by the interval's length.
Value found 13.2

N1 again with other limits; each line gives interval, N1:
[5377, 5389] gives -0.0757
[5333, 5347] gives -0.0725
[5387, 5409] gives -0.0757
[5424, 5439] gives -0.0773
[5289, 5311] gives -0.0727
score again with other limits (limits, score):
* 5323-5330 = 12.8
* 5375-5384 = 13.3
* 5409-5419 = 13.2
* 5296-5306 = 13.4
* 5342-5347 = 13.6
